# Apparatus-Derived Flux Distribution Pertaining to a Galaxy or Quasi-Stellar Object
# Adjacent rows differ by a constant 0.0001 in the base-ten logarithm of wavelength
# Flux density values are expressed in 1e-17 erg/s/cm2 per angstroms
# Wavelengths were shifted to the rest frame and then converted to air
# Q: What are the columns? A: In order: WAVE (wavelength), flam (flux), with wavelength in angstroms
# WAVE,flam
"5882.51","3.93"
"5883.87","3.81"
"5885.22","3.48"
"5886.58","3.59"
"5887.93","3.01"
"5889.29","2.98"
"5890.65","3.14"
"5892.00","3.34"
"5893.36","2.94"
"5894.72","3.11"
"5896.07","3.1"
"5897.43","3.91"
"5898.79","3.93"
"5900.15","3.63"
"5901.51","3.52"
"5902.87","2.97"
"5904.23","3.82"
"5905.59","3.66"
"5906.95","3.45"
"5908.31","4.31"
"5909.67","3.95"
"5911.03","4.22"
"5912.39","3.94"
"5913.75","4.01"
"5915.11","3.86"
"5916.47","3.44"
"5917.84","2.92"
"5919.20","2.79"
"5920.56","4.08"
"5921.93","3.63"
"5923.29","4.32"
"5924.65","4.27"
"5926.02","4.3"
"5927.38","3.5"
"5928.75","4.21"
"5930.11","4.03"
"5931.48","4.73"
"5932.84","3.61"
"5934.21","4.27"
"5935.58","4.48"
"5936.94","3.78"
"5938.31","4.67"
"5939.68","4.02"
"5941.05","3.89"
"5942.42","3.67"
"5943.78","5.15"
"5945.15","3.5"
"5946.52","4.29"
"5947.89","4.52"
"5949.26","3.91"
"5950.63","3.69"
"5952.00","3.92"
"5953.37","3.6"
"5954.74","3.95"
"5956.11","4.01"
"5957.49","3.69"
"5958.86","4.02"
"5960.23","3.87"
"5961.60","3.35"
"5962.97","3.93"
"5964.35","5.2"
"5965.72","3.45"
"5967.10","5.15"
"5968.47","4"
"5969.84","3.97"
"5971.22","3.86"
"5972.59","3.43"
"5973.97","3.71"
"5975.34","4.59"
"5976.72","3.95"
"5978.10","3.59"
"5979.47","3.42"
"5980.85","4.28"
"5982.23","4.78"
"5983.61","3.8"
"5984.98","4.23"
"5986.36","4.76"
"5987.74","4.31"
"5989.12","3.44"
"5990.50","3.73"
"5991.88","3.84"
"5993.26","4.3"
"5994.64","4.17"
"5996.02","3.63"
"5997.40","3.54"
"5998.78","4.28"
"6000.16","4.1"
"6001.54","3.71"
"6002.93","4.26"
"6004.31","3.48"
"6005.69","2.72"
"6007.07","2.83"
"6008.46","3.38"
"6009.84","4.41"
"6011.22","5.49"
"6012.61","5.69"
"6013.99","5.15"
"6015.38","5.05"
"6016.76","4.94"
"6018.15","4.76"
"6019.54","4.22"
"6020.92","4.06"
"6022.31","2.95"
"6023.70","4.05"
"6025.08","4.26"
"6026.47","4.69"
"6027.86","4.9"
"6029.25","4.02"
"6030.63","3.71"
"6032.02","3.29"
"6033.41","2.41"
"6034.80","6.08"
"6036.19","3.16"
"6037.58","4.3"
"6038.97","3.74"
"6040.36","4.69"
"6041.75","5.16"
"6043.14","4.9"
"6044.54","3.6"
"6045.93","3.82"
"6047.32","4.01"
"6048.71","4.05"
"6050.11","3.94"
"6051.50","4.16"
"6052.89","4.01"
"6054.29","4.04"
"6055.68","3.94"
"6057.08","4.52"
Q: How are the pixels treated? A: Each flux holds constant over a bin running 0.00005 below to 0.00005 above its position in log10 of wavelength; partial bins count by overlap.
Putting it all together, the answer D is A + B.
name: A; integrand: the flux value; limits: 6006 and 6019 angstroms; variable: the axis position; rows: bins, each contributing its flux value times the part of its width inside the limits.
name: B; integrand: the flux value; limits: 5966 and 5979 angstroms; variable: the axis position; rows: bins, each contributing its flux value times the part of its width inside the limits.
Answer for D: 111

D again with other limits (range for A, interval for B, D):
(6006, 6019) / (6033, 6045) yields 111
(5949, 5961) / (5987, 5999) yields 93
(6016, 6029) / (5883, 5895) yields 95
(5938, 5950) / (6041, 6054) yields 104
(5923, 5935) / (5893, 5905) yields 91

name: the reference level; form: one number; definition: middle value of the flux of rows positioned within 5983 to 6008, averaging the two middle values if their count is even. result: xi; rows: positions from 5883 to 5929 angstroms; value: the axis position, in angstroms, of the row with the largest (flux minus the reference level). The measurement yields 5923.29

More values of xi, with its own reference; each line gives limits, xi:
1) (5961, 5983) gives 5964.35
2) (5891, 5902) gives 5898.79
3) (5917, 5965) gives 5964.35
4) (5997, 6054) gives 6034.80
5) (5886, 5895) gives 5886.58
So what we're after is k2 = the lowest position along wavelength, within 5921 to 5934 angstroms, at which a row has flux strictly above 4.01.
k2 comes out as 5923.29 angstroms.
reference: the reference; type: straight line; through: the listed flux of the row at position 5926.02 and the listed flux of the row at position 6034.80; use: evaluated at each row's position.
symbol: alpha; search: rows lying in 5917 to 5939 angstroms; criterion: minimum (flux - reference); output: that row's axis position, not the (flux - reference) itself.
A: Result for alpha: 5919.20 angstroms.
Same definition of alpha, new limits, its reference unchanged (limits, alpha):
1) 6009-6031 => 6022.31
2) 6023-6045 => 6033.41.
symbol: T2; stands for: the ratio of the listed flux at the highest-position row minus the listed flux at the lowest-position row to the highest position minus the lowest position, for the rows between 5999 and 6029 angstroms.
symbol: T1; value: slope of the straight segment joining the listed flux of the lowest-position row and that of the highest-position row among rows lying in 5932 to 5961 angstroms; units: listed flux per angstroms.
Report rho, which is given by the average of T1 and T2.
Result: 0.02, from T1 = 0.01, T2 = 0.029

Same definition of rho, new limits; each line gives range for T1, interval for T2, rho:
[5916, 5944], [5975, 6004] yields 0.03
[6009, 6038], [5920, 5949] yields 0.01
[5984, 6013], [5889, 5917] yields 0.03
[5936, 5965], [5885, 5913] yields 0.03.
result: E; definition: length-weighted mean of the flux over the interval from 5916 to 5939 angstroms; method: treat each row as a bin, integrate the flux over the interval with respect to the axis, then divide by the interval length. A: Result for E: 3.95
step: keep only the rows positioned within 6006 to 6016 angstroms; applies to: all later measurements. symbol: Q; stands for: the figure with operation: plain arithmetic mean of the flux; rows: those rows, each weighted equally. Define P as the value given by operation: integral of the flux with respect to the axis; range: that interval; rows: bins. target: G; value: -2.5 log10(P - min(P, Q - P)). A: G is -4.83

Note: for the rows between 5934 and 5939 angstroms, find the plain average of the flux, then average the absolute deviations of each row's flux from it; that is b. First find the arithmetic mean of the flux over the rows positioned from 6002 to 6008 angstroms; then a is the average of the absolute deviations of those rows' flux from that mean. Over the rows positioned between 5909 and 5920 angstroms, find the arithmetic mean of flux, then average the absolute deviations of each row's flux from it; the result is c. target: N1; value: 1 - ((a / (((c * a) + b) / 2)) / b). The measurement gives -7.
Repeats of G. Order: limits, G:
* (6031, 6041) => -4.69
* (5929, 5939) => -4.76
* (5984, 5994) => -4.72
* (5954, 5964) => -4.67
